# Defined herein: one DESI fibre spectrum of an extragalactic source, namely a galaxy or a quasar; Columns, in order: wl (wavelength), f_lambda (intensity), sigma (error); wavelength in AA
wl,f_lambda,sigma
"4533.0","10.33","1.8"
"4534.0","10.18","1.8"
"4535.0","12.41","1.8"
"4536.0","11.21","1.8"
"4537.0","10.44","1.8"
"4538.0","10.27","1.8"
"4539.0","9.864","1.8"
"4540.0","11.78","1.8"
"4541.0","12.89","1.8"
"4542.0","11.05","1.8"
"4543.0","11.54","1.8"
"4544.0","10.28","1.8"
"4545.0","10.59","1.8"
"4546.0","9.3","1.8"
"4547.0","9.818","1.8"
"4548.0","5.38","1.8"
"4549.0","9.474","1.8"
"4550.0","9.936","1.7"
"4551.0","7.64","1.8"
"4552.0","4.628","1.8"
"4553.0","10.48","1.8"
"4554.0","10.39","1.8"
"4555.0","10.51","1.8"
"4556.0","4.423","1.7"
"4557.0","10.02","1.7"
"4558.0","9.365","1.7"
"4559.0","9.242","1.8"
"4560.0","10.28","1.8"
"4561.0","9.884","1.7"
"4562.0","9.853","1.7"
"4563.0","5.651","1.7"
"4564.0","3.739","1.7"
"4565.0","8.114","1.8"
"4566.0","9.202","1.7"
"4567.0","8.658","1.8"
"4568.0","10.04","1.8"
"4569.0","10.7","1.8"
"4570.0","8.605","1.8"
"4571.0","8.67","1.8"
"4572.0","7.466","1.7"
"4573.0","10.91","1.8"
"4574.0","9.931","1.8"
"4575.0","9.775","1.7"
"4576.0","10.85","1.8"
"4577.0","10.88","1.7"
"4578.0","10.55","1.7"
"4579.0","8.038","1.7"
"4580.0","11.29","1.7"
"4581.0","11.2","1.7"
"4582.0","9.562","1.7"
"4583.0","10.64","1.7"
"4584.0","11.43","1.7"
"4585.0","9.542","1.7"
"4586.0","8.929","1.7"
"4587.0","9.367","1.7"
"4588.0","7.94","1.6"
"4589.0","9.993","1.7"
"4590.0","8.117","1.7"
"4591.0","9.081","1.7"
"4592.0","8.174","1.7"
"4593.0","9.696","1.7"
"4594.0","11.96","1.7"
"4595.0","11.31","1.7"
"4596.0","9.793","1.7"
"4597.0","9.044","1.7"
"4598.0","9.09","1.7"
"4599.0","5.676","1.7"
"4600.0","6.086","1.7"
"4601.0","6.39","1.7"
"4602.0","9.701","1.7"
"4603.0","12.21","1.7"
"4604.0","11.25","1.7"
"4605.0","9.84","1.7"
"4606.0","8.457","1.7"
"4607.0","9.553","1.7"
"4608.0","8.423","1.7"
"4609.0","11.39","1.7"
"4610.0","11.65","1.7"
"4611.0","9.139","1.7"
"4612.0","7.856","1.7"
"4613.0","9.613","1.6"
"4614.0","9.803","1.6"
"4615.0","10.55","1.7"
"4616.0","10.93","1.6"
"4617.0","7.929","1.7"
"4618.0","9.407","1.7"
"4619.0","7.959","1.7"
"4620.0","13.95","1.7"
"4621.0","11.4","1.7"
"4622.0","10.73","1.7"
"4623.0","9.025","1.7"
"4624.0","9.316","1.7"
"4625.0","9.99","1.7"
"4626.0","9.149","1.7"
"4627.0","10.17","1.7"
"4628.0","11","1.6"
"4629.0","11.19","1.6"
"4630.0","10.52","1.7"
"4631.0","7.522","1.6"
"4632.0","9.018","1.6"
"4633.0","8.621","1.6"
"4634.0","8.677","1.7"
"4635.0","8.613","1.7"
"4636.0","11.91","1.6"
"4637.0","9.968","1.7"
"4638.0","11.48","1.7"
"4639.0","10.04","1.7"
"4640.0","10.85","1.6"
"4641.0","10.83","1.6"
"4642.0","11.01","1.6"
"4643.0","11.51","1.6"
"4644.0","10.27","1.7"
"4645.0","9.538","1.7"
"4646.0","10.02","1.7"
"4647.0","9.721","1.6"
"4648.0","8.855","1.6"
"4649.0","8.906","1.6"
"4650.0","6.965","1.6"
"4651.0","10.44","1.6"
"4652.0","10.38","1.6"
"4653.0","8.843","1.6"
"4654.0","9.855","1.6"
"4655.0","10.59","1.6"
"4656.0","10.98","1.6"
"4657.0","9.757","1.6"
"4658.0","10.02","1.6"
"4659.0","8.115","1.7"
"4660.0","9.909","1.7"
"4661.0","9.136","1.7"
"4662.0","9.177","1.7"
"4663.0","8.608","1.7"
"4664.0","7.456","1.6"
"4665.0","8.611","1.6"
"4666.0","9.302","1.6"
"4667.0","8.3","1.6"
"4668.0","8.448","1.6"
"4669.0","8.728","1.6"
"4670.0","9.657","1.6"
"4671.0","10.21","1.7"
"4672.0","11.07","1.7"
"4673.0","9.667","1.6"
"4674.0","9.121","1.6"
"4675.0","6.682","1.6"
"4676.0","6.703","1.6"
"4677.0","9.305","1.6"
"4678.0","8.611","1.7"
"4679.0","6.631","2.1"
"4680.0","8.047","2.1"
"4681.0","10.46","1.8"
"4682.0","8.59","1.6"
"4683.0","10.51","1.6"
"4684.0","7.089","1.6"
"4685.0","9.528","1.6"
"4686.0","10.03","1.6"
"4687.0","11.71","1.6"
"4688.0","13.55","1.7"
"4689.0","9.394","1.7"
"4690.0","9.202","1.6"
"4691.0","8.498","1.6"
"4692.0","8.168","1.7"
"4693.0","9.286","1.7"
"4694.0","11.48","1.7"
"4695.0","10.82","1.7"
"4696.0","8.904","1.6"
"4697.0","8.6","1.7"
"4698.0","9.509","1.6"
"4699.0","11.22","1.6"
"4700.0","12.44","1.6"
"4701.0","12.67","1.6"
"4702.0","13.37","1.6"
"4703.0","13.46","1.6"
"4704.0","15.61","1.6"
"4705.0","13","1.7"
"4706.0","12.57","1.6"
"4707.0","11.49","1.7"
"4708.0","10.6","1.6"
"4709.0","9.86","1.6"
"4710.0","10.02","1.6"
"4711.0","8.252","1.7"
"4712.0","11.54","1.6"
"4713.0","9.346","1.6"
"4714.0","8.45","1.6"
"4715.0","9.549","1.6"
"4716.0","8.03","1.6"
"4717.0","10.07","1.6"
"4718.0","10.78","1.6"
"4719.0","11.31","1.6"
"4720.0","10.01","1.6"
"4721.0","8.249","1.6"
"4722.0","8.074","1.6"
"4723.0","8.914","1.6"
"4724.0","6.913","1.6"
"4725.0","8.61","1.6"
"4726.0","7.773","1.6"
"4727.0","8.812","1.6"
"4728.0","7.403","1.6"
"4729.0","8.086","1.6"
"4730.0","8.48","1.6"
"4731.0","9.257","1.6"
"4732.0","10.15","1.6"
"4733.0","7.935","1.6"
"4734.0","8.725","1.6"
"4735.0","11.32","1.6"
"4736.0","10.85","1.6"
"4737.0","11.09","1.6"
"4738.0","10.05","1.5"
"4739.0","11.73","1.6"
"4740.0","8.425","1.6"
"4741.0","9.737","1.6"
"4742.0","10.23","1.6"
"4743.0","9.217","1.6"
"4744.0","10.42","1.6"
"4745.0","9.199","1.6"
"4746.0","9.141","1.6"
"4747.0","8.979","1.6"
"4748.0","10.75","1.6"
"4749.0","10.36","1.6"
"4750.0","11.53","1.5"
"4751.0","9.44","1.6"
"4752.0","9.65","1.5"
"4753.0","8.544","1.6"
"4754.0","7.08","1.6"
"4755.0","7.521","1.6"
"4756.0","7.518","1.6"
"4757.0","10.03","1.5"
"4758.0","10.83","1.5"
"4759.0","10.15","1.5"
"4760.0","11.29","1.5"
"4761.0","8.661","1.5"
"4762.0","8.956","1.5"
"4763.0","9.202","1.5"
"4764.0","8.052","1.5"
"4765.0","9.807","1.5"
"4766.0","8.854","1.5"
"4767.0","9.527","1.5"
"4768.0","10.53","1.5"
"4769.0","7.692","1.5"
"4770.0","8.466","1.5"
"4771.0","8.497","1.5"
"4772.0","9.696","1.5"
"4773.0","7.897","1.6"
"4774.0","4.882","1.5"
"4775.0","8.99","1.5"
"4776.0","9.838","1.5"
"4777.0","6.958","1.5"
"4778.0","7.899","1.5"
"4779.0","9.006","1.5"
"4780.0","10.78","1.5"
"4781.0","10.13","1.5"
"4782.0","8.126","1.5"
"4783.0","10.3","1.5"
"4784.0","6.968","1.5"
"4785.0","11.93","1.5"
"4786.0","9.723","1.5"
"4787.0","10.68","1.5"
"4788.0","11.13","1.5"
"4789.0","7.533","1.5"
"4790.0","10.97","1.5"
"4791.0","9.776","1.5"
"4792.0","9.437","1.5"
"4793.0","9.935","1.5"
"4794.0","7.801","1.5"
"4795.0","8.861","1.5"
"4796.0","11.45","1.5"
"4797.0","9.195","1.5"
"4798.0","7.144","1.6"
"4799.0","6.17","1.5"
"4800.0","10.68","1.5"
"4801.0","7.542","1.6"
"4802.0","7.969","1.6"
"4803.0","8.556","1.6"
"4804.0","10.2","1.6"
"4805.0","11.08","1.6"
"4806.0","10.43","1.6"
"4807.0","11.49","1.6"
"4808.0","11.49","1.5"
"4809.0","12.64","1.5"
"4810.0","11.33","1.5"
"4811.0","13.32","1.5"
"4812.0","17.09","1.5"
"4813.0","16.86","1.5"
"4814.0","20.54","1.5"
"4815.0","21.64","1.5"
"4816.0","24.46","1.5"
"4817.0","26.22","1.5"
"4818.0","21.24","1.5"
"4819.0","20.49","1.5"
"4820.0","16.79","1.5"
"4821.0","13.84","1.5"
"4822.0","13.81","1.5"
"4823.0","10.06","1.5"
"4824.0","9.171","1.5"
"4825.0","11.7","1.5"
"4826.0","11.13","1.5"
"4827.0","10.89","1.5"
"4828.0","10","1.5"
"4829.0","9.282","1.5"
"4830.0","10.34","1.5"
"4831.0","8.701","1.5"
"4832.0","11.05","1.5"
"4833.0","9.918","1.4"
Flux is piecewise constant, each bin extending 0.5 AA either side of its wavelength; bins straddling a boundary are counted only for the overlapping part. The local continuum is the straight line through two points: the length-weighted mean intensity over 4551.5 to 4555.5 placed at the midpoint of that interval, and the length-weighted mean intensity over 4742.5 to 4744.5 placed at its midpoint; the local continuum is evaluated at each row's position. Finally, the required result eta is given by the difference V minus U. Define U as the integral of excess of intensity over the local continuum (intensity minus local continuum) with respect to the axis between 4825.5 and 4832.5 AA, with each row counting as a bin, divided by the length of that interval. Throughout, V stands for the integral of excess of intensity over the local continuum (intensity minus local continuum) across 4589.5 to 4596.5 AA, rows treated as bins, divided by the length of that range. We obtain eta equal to 0.5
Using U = 0.0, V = 0.6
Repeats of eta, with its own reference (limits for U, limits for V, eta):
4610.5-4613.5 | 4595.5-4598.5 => 0.5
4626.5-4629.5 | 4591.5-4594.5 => -0.7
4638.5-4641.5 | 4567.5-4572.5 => -1.2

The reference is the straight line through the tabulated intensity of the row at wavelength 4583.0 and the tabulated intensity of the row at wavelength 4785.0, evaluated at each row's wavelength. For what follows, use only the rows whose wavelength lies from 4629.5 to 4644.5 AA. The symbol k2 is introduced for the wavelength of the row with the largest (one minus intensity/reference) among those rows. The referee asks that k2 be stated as 4631.0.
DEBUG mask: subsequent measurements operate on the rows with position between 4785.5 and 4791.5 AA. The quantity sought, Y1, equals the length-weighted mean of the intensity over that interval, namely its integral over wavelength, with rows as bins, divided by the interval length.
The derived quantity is 10.0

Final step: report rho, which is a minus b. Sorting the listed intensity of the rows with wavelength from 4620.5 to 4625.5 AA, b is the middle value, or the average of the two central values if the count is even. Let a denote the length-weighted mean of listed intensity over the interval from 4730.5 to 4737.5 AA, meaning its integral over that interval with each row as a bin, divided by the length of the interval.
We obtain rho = -0.1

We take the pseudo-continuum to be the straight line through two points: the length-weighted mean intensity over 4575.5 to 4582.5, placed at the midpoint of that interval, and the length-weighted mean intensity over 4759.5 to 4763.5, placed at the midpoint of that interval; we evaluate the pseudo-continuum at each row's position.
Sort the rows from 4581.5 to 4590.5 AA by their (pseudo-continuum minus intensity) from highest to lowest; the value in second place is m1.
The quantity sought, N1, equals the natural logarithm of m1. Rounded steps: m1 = 2.2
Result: 0.8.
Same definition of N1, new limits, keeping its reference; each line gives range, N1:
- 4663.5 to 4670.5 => 0.5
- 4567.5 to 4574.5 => 0.6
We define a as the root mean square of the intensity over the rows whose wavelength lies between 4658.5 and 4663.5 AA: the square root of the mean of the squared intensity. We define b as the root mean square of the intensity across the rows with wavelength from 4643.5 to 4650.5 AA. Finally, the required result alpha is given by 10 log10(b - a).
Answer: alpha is -6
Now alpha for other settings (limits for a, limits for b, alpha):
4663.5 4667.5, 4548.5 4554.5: -3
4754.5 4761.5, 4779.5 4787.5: -4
